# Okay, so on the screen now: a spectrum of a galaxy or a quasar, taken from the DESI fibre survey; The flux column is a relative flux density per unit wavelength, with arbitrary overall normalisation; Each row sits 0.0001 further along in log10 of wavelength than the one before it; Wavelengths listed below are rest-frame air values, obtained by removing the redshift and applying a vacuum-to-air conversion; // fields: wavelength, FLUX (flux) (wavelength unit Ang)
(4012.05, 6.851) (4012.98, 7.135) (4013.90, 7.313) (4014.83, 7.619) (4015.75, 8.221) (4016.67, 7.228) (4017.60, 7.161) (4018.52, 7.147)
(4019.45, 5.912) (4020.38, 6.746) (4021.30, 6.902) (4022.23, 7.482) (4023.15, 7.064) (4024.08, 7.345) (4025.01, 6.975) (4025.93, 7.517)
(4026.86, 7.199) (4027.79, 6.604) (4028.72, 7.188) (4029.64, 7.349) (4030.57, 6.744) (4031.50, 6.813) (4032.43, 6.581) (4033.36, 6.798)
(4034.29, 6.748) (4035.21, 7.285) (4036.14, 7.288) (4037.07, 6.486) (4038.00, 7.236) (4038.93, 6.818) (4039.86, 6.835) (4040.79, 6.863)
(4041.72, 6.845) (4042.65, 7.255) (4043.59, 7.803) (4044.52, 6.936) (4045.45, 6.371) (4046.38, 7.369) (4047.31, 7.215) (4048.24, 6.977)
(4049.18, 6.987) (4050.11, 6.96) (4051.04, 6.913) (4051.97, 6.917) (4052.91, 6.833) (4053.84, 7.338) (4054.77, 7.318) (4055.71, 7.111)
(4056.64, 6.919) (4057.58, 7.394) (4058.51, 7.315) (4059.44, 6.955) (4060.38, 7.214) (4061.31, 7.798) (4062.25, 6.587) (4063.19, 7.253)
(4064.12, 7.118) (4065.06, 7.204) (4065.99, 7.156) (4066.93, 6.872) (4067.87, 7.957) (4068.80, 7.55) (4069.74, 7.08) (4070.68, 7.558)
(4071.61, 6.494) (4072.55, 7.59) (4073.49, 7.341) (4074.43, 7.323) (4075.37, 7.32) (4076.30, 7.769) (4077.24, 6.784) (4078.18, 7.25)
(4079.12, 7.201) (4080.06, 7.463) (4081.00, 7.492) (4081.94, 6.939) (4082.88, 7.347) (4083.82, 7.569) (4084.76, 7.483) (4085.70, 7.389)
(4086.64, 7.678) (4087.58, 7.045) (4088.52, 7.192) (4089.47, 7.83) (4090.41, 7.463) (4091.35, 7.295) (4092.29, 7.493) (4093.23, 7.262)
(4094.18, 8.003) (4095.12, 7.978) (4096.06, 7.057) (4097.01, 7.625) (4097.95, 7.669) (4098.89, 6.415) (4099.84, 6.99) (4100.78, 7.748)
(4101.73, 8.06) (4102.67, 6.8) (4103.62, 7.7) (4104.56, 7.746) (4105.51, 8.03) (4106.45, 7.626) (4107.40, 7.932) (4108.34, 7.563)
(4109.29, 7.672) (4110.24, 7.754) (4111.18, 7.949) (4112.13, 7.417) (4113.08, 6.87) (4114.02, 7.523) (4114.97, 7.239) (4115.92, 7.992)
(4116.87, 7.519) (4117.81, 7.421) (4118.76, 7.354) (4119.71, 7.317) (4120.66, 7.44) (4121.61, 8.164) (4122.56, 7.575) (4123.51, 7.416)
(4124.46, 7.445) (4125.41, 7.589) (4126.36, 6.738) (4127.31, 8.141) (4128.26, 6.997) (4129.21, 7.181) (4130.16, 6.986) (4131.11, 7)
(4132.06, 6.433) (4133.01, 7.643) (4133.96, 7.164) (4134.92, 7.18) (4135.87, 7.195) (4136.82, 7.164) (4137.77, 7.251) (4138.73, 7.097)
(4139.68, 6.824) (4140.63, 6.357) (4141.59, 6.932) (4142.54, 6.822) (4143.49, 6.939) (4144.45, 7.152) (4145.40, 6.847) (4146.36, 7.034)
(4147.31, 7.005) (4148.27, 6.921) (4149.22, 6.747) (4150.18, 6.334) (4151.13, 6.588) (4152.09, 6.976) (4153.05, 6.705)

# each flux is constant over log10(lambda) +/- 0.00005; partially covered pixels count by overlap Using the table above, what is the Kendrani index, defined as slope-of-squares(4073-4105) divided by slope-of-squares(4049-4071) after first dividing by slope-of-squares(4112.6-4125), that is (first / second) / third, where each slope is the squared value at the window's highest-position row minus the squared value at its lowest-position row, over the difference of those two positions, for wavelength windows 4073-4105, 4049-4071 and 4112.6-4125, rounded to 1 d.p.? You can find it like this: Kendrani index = 0.7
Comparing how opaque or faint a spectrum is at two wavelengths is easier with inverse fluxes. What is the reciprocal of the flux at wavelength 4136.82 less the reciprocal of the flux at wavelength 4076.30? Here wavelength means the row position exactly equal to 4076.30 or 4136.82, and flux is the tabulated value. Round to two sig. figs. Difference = 0.011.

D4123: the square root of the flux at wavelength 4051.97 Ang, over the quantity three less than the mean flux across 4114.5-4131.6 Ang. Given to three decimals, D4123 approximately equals 0.595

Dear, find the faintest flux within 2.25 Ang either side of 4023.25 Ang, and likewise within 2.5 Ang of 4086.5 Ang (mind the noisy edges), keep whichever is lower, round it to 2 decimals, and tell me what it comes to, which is 6.90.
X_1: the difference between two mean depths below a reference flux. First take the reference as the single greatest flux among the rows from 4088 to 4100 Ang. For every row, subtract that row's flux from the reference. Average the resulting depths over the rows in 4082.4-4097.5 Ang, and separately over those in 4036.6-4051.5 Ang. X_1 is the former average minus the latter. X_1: -0.49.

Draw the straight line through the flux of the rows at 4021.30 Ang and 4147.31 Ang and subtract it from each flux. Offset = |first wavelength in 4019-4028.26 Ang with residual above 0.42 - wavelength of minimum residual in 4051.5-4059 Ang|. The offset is 30.7 Ang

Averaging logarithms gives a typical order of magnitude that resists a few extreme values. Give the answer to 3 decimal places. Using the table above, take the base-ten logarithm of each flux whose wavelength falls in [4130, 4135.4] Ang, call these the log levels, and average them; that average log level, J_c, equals 0.849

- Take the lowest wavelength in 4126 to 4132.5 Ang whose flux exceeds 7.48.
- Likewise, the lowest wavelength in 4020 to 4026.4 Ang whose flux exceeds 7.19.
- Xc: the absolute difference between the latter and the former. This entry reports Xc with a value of 105.1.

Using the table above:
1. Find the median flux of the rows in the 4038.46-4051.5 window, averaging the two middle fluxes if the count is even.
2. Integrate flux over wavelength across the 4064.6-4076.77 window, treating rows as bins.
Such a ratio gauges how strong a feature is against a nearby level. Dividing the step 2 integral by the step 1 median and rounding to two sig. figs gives 13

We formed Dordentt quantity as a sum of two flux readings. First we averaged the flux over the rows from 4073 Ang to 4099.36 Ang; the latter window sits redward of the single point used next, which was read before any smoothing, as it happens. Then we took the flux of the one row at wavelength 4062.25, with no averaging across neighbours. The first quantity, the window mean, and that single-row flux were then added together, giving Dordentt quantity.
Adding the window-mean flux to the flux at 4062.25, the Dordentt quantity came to 14.0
